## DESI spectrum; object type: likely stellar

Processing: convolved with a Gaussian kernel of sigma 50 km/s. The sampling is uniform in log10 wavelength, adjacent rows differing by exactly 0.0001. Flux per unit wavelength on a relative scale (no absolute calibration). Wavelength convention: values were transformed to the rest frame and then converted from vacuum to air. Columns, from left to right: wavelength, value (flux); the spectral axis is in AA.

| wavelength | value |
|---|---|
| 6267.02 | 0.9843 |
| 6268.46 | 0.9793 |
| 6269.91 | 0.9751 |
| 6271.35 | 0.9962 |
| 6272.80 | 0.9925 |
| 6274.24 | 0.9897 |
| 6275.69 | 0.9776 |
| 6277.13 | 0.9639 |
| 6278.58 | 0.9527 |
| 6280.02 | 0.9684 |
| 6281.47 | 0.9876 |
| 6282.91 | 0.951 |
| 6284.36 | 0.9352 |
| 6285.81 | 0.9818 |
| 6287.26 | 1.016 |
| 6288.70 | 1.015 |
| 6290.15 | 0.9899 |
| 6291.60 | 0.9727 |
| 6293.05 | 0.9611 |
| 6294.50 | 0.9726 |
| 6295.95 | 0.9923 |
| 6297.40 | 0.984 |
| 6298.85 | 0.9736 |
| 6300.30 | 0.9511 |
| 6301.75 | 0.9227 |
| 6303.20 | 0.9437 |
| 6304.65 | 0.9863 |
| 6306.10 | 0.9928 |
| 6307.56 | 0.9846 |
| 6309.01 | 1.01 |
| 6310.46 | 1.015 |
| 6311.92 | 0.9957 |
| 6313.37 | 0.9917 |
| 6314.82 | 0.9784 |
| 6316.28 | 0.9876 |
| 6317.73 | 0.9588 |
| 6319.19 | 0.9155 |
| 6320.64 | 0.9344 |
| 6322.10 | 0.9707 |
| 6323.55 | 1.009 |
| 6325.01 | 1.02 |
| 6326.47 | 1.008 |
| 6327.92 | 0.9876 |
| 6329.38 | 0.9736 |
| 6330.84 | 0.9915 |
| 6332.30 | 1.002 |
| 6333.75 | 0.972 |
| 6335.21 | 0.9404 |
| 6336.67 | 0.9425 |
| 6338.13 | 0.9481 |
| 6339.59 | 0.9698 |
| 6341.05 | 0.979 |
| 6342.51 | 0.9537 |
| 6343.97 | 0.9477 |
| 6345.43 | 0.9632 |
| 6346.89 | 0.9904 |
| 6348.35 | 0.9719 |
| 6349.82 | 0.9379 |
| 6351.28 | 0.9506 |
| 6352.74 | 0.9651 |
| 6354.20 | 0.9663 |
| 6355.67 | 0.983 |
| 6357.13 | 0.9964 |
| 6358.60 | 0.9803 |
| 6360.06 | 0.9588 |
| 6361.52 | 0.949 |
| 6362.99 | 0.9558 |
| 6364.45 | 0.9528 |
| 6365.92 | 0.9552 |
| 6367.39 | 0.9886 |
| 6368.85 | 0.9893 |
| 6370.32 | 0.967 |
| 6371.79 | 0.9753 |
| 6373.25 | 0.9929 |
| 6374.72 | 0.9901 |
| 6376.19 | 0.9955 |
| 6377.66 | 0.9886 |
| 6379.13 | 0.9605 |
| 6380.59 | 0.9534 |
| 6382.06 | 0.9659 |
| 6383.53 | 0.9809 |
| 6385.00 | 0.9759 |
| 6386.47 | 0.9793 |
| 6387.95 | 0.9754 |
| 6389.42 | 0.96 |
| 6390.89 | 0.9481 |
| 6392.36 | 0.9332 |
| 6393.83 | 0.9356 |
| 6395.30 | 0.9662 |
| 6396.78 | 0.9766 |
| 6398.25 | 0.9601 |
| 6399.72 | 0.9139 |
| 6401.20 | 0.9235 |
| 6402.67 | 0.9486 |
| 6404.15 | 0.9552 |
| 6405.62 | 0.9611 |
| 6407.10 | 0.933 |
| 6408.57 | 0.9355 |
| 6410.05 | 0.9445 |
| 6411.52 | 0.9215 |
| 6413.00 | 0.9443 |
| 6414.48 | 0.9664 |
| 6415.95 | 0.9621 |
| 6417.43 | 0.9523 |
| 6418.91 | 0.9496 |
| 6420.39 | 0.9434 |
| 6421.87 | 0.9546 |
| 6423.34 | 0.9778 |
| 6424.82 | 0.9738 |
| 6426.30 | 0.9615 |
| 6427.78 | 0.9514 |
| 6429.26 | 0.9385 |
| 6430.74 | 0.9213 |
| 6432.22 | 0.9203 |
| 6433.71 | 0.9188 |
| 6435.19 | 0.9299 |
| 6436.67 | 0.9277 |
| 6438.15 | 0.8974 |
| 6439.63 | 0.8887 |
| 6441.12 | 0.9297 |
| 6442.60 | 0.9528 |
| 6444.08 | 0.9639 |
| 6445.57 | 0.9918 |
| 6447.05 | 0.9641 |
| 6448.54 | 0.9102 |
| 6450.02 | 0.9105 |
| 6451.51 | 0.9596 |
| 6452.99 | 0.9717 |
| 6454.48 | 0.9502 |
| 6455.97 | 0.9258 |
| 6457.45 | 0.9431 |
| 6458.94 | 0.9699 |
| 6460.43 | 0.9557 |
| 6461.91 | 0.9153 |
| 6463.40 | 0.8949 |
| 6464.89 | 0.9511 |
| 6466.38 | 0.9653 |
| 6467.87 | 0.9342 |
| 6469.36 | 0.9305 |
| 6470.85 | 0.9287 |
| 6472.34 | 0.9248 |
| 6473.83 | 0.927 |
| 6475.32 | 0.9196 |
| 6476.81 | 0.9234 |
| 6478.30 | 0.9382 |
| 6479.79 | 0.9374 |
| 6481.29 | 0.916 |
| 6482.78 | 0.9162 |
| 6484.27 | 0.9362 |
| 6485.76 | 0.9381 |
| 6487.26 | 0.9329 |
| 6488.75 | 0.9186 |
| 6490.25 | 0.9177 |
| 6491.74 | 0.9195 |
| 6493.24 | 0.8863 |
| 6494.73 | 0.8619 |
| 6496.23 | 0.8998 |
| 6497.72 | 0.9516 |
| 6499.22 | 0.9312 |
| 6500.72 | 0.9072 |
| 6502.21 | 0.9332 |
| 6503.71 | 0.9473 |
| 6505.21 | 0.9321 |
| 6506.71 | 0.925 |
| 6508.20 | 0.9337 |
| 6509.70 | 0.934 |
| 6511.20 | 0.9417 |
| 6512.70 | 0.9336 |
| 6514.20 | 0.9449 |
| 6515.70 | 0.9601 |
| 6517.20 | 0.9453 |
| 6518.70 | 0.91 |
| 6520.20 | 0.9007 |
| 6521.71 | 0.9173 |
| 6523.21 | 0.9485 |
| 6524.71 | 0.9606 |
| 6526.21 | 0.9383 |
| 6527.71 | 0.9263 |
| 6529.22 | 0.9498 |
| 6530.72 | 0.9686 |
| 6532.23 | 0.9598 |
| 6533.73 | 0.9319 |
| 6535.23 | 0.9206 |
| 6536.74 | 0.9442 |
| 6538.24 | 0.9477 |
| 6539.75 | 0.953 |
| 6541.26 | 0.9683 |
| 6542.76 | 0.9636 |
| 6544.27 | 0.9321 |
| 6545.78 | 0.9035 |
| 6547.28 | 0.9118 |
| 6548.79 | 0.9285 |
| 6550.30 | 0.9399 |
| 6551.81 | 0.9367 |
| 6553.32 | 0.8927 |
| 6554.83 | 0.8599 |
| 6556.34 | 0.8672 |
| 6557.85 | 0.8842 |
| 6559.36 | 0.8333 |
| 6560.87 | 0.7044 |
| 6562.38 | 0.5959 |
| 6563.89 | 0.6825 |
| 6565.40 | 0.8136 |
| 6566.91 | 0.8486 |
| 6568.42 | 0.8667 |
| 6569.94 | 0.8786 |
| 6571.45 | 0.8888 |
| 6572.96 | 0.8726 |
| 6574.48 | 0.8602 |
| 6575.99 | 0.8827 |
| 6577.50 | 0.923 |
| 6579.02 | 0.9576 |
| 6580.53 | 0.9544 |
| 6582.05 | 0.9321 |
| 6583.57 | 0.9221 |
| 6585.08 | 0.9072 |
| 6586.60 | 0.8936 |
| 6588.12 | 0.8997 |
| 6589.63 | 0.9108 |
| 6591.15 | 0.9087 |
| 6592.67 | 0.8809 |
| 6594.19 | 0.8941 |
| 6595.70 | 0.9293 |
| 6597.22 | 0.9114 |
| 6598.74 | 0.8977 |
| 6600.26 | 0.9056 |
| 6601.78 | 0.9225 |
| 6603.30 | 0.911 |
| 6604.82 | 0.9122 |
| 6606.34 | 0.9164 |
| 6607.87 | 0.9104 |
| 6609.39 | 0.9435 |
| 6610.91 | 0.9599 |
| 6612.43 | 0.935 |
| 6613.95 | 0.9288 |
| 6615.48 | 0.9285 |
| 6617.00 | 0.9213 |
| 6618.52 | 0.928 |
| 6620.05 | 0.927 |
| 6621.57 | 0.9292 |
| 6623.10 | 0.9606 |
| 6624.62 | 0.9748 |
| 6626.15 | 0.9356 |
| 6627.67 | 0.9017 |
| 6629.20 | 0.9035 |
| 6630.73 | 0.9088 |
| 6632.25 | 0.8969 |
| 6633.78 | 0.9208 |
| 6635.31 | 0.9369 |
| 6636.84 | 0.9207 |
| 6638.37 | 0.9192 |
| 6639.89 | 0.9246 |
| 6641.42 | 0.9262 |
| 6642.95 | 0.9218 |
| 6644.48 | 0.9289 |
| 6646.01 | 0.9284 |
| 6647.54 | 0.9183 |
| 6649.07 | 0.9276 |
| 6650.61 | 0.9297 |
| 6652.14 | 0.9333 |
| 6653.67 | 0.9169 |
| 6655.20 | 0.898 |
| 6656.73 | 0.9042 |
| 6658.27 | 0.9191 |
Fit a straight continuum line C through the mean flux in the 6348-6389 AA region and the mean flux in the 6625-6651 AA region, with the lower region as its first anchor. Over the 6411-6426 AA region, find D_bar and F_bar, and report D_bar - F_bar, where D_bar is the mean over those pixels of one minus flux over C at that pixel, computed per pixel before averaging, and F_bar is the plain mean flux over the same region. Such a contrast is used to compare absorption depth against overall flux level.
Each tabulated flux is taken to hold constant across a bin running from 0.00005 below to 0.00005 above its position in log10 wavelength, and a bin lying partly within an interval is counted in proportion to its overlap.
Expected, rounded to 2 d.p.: -0.95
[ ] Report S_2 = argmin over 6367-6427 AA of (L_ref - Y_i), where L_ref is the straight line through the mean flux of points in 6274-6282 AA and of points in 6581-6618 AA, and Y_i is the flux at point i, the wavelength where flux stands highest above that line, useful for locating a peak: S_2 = 6376.19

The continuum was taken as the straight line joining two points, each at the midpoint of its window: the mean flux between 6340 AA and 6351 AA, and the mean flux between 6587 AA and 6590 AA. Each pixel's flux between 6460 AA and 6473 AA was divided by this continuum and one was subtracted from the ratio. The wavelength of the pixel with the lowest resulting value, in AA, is 6463.40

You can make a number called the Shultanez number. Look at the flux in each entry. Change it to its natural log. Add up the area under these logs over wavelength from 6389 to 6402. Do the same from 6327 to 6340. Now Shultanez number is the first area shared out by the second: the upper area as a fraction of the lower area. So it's 1.8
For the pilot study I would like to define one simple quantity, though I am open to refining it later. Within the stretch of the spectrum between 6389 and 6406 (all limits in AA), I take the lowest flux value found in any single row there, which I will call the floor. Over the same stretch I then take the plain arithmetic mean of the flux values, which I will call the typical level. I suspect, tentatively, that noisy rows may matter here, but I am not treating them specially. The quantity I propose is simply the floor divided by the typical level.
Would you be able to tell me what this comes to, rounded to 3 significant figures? 0.964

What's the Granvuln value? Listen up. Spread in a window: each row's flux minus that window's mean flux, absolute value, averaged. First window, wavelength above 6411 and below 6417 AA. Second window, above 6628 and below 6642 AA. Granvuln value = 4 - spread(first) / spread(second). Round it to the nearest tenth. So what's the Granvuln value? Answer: 2.4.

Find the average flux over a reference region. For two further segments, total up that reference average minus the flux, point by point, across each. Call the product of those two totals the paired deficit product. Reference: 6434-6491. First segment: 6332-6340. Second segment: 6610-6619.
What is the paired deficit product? -0.001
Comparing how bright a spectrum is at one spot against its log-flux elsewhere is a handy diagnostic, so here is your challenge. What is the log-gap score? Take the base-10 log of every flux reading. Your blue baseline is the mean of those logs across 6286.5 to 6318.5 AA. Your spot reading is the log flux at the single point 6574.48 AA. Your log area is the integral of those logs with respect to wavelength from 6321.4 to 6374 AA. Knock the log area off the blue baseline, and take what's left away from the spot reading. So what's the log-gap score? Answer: -0.70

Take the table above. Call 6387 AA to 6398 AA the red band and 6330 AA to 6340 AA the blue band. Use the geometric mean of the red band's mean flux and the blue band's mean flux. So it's 0.962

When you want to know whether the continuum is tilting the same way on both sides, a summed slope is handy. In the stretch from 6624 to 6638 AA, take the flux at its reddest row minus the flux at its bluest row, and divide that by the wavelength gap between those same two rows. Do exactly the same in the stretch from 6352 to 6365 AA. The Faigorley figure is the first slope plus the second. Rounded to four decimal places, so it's -0.0055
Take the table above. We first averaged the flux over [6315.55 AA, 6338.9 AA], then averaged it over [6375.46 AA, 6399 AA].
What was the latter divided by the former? 0.99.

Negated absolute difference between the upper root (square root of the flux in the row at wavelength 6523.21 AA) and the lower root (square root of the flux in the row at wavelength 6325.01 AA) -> -0.036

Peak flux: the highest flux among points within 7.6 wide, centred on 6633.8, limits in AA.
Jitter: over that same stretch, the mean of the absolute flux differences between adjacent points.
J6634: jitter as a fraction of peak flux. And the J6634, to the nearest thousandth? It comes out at 0.018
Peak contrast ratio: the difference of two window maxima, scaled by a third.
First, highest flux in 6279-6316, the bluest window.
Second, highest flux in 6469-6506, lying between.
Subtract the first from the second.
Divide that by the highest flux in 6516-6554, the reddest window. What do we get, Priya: -0.066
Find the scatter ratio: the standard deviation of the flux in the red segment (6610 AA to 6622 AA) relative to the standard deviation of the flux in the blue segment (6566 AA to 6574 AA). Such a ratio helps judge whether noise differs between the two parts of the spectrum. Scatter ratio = 0.8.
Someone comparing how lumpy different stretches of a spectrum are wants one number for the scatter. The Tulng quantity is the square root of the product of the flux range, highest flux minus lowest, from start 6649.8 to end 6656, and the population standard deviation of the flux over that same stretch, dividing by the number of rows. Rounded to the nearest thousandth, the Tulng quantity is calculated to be 0.022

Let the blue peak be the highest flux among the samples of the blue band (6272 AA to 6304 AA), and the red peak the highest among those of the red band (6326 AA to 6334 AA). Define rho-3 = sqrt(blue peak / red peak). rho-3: 1.00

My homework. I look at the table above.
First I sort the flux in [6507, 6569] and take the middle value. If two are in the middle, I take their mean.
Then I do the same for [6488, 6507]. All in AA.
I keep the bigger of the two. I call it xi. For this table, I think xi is 0.932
